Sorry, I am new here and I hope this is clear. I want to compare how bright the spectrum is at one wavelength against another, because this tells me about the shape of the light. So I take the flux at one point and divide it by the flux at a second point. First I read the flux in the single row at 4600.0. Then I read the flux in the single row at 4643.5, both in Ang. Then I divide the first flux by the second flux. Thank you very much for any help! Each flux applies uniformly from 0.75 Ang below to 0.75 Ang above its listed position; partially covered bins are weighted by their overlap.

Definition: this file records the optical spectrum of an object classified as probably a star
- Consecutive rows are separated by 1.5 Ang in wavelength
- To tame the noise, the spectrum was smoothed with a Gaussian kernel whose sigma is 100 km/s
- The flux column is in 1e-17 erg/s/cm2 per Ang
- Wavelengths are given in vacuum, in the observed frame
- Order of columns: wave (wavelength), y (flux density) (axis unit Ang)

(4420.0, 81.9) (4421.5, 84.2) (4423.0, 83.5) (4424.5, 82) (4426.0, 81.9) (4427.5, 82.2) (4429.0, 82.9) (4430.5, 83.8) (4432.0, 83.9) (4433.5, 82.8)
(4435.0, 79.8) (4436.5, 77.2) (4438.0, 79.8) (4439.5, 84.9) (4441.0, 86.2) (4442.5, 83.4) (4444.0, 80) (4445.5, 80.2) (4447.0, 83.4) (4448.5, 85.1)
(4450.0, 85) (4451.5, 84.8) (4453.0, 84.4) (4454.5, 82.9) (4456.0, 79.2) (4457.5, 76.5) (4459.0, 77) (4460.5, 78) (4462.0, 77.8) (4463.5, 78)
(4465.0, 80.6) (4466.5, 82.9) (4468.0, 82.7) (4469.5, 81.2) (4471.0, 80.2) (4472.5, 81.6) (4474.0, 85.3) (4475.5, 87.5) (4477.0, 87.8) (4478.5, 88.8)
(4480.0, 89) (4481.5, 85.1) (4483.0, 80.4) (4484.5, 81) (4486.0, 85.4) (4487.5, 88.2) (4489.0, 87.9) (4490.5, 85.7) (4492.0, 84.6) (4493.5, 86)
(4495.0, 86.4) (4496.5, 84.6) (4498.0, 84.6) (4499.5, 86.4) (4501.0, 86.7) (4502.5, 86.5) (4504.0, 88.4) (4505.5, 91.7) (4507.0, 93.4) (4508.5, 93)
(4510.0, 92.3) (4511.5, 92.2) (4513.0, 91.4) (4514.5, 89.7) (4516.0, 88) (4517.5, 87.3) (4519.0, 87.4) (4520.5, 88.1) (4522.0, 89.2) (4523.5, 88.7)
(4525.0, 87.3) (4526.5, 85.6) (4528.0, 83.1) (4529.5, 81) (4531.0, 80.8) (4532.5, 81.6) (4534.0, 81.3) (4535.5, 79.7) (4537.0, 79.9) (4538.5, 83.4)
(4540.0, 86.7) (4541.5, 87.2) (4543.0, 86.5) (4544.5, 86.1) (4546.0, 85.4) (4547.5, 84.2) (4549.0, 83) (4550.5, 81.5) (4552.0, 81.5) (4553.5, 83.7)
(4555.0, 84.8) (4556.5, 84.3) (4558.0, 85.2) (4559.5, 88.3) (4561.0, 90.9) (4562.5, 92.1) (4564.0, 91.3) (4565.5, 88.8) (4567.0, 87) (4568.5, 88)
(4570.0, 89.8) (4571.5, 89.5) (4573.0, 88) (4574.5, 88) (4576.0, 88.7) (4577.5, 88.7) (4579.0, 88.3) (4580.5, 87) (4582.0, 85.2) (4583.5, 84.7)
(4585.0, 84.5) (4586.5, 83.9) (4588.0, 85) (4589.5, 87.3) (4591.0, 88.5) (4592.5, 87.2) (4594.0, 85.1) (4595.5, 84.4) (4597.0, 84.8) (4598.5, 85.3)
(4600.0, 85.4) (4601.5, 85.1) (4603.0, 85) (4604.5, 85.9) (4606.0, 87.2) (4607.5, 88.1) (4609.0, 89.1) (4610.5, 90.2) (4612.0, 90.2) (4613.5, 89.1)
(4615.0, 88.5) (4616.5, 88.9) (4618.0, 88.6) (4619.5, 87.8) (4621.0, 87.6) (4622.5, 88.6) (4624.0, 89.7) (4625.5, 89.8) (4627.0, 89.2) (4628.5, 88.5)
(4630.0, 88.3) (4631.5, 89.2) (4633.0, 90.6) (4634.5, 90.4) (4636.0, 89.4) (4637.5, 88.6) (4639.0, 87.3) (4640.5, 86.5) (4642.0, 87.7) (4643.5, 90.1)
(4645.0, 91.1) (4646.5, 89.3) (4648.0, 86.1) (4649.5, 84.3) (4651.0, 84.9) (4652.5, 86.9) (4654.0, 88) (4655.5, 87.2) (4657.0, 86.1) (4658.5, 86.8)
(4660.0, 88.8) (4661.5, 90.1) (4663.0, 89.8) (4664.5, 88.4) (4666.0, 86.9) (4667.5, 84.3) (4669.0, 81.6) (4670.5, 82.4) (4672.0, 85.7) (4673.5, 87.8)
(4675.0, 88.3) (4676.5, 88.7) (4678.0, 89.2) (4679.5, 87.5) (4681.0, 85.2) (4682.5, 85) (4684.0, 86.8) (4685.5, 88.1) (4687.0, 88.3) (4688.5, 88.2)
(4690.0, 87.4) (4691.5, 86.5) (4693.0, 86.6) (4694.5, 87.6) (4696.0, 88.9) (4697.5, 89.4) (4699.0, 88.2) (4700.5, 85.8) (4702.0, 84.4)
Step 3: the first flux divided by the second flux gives 0.95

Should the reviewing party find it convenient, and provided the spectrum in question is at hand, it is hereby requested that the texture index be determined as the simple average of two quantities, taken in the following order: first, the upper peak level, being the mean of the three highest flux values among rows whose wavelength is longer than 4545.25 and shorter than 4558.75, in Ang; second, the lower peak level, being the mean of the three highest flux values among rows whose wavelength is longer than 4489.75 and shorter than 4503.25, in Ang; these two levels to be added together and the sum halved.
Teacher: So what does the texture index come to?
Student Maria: 86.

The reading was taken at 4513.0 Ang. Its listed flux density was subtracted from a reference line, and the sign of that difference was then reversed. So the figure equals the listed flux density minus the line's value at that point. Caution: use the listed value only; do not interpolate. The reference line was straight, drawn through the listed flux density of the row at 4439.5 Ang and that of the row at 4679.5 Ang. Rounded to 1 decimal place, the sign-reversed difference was 5.7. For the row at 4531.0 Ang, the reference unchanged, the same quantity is -5.1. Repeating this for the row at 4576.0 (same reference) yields 2.3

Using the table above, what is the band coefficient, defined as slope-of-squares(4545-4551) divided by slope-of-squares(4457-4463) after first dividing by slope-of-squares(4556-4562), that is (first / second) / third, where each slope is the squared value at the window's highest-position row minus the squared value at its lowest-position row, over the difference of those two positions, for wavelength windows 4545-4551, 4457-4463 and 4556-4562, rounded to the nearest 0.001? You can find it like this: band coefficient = -0.013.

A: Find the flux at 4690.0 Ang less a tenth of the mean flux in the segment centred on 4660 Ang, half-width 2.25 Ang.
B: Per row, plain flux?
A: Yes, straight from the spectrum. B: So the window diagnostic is 78.5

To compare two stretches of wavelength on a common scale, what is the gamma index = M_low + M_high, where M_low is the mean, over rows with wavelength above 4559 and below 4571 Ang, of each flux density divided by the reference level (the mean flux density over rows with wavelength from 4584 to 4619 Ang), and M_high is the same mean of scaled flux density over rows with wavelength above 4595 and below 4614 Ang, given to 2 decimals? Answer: 2.03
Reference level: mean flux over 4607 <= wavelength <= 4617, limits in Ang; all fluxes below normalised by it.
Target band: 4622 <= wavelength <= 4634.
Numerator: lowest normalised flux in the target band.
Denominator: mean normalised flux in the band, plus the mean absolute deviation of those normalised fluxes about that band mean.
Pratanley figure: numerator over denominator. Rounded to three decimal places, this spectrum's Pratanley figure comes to 0.983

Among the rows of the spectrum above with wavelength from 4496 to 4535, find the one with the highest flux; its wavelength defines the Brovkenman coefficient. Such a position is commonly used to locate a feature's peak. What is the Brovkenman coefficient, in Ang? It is 4507.0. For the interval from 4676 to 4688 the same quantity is 4678.0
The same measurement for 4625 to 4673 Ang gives 4645.0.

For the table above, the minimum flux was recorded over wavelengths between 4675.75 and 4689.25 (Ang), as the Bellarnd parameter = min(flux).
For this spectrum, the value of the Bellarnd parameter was 85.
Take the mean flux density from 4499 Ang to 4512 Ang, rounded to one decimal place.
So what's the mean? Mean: 90.1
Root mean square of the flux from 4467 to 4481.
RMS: 85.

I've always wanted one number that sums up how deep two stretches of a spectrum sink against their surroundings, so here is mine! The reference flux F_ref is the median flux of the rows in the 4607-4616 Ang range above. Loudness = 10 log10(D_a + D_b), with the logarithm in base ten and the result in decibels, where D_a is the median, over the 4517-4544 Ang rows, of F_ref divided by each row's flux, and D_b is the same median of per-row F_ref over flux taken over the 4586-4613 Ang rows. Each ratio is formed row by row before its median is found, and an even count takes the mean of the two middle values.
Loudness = 3.17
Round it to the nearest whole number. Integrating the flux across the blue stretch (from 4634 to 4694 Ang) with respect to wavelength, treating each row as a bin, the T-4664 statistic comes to 5238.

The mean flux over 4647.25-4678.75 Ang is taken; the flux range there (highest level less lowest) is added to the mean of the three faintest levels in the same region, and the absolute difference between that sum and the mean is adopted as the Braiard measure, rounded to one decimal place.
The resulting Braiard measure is 4.5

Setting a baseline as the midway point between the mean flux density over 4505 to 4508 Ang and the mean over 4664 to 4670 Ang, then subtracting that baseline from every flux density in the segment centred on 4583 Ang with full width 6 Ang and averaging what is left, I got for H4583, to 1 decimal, -3.6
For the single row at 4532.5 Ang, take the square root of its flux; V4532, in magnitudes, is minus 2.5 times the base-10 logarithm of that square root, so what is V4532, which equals -2.390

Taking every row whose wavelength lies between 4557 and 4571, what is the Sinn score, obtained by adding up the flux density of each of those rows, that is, 801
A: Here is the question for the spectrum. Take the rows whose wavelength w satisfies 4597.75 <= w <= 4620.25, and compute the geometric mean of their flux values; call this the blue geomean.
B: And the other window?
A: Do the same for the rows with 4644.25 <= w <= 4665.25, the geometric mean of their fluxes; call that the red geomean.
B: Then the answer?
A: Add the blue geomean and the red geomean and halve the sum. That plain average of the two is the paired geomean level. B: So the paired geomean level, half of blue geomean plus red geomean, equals 87.6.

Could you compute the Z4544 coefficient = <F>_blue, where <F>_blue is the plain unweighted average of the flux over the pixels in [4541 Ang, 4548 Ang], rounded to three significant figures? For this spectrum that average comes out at 85.9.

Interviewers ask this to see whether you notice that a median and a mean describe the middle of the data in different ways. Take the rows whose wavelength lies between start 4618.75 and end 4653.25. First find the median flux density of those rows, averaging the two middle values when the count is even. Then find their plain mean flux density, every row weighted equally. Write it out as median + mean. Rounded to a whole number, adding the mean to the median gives 177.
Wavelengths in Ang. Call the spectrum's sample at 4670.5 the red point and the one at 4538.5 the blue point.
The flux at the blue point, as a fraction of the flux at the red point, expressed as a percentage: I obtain 101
